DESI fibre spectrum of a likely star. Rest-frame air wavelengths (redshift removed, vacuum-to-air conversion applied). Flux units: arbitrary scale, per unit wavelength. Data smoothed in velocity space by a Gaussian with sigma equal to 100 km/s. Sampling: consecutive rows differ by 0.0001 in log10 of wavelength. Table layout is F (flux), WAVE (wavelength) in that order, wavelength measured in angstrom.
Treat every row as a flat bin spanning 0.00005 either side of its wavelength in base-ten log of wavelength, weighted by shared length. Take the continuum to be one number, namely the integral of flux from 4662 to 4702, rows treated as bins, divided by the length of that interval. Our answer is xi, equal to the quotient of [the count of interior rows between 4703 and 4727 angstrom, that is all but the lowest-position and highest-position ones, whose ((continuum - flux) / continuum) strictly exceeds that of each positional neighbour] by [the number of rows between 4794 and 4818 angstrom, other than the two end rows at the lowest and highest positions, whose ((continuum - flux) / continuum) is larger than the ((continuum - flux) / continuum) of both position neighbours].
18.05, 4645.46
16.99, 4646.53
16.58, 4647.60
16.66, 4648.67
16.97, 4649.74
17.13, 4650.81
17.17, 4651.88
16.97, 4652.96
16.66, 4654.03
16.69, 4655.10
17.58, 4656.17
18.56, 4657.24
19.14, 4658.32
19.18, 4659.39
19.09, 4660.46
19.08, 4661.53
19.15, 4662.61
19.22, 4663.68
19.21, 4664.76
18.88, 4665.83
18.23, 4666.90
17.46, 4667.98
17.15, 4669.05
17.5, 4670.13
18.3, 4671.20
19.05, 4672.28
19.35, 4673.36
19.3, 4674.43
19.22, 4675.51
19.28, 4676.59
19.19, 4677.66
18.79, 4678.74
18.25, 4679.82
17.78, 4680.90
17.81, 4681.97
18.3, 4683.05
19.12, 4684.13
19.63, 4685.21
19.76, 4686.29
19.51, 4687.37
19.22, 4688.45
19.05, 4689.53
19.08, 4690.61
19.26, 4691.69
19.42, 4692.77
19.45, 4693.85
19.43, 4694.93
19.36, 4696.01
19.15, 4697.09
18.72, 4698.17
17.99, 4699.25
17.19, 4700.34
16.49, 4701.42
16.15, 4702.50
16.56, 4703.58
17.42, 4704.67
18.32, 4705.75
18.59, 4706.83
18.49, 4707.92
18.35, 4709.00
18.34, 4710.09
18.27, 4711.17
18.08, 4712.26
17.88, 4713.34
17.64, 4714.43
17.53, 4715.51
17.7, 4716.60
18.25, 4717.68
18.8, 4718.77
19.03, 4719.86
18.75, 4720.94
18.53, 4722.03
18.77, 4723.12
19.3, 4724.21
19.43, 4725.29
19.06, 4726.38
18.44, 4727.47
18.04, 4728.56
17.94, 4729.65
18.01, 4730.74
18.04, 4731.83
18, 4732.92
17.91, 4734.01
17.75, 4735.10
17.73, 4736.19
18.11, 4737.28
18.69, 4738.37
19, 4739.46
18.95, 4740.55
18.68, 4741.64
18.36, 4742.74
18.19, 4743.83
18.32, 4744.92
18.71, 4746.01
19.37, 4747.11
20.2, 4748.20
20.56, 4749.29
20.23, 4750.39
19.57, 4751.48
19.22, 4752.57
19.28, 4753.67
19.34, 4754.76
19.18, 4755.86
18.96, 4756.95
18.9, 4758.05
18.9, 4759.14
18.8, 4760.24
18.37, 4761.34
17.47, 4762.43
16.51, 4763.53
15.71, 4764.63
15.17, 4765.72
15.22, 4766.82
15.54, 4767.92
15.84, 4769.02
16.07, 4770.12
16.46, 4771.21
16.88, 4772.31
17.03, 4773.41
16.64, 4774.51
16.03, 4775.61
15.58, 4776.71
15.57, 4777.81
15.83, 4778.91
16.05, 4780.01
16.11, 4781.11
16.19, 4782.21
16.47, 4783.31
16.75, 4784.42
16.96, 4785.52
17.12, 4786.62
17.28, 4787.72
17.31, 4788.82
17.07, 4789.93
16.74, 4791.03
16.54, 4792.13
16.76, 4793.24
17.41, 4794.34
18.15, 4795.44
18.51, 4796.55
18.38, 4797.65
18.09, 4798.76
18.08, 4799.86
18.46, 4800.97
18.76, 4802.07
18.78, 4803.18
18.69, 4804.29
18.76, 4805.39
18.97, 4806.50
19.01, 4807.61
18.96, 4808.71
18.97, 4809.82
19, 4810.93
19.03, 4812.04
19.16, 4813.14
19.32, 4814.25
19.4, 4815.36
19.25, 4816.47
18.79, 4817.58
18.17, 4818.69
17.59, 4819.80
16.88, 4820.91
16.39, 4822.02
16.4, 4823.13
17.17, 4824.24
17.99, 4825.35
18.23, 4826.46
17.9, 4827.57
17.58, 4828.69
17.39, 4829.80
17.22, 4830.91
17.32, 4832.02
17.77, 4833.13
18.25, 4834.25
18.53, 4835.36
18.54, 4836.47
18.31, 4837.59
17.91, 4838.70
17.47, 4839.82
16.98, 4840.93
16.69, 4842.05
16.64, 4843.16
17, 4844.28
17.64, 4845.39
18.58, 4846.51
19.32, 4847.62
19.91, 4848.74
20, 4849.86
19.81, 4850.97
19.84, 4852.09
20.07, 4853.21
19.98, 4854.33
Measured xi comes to 0.67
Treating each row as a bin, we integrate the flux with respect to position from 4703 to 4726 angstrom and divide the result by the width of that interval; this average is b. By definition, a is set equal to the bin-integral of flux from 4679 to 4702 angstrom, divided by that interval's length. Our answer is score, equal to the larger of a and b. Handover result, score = 18.8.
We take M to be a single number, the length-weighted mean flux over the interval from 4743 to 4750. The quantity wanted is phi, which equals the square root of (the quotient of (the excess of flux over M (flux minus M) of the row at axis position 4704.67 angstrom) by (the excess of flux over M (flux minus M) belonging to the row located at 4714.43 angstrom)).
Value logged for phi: 1.1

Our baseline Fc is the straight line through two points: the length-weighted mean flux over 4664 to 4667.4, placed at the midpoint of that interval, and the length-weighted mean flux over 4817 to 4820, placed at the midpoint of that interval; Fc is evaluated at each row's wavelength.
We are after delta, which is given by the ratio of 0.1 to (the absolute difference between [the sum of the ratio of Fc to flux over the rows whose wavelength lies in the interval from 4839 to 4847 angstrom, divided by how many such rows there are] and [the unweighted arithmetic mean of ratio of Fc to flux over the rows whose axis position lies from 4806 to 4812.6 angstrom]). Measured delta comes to 1.1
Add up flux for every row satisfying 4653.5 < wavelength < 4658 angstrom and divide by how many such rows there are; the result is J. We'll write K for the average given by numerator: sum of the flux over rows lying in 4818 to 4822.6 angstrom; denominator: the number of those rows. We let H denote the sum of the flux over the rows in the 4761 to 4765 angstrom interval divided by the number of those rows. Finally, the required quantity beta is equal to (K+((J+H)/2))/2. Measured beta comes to 17.2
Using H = 17.0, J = 17.4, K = 17.3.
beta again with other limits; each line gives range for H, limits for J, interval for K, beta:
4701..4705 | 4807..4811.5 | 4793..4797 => 17.8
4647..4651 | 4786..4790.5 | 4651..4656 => 16.9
